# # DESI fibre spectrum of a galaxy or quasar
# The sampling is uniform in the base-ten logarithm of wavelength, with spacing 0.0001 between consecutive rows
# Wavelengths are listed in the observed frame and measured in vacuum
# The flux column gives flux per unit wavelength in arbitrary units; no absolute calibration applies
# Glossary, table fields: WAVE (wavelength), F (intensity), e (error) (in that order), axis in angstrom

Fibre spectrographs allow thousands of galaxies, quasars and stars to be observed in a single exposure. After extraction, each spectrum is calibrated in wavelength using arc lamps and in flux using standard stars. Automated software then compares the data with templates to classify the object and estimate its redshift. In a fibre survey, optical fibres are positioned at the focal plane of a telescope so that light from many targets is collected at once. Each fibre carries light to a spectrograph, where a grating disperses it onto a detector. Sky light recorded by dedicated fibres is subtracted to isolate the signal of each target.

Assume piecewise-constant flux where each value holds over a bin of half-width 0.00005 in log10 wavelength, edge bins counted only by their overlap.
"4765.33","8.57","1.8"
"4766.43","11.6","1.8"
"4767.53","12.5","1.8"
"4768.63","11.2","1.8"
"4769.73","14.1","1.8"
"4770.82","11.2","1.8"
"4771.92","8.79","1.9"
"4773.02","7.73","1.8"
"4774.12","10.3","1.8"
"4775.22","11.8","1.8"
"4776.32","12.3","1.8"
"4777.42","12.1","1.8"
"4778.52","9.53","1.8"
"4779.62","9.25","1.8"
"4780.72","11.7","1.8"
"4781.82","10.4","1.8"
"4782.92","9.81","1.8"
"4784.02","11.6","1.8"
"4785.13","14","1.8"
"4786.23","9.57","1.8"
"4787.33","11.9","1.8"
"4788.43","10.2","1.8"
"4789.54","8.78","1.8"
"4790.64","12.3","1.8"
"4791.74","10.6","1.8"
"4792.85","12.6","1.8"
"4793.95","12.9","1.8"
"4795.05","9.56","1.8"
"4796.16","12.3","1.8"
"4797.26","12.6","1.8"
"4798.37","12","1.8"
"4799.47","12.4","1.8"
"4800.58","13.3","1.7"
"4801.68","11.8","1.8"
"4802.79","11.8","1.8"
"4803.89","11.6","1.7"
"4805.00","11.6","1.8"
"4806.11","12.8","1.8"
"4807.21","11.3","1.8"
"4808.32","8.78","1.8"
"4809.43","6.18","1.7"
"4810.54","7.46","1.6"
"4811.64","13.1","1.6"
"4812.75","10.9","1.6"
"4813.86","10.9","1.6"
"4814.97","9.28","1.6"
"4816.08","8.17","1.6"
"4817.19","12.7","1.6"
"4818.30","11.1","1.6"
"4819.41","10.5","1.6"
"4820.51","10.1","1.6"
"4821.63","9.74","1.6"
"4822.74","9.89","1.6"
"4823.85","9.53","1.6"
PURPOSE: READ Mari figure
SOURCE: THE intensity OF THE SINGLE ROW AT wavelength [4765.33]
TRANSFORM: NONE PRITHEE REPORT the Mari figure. 8.57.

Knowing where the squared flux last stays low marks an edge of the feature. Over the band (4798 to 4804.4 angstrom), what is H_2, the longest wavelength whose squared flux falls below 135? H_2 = 4803.89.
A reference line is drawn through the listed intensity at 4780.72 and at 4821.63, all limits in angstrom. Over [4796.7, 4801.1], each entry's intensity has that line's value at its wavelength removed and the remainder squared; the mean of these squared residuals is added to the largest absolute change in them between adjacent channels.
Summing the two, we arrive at 7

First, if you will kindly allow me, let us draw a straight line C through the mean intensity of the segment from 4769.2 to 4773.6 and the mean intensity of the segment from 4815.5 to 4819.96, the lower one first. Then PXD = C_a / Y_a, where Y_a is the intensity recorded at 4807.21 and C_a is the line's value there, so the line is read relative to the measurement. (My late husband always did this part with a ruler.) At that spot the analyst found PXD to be 0.94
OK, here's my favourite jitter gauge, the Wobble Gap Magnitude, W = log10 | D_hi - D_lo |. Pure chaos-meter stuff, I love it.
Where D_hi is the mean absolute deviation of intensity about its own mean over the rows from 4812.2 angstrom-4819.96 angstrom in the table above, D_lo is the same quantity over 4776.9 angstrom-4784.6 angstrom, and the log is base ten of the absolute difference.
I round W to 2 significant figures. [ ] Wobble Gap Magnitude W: -1.8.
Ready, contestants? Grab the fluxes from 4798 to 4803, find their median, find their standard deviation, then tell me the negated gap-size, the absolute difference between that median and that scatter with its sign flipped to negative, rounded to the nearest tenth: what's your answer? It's -11.4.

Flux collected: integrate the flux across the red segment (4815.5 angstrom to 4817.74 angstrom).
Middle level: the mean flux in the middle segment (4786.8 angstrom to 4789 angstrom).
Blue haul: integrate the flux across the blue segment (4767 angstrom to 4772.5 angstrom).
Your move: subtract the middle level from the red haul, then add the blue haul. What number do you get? 76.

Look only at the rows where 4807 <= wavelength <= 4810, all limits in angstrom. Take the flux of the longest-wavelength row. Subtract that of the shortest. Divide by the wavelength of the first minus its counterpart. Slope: -2.3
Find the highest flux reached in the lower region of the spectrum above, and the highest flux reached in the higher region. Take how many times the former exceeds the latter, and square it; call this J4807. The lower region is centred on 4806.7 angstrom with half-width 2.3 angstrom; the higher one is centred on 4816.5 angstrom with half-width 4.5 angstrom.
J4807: 1.02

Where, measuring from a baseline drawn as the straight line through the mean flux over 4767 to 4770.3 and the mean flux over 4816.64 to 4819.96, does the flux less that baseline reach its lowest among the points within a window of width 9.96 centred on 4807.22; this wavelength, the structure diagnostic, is 4809.43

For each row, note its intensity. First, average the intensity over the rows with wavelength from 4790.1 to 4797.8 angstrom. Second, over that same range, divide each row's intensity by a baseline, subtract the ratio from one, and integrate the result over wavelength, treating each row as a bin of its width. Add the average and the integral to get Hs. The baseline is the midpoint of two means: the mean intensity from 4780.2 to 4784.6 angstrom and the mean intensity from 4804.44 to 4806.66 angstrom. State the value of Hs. 11.6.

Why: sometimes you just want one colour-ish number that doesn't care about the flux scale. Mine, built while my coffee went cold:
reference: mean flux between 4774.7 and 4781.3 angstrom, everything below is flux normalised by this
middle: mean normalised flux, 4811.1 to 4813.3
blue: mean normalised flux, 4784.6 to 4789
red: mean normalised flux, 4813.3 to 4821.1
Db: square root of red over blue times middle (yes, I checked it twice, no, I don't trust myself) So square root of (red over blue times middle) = 0.99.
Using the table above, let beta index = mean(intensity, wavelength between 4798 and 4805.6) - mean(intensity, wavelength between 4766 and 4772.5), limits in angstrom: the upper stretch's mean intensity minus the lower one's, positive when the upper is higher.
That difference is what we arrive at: 0.5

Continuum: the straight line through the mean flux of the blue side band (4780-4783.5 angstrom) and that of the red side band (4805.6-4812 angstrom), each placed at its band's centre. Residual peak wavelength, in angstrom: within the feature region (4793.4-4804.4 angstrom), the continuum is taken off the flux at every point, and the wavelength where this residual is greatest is 4800.58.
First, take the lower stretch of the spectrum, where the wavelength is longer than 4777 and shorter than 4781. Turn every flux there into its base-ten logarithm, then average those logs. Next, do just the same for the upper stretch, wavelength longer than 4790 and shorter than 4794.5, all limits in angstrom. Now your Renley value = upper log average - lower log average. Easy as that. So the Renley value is 0.06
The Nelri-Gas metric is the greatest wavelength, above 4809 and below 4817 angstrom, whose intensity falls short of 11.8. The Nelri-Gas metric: 4816.08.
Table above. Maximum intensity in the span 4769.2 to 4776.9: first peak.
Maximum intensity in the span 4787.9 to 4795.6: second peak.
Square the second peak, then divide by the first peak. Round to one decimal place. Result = 11.8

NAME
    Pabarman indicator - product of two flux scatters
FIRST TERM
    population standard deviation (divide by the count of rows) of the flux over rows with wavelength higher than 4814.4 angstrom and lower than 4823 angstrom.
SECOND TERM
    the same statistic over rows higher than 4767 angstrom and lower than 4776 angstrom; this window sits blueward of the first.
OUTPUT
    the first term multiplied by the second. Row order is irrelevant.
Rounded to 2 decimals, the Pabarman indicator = 2.36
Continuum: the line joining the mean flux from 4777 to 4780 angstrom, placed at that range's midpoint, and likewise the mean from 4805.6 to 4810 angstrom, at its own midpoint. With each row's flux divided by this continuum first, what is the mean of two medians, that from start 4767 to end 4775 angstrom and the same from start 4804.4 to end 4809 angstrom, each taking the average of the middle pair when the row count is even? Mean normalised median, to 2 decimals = 1.12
